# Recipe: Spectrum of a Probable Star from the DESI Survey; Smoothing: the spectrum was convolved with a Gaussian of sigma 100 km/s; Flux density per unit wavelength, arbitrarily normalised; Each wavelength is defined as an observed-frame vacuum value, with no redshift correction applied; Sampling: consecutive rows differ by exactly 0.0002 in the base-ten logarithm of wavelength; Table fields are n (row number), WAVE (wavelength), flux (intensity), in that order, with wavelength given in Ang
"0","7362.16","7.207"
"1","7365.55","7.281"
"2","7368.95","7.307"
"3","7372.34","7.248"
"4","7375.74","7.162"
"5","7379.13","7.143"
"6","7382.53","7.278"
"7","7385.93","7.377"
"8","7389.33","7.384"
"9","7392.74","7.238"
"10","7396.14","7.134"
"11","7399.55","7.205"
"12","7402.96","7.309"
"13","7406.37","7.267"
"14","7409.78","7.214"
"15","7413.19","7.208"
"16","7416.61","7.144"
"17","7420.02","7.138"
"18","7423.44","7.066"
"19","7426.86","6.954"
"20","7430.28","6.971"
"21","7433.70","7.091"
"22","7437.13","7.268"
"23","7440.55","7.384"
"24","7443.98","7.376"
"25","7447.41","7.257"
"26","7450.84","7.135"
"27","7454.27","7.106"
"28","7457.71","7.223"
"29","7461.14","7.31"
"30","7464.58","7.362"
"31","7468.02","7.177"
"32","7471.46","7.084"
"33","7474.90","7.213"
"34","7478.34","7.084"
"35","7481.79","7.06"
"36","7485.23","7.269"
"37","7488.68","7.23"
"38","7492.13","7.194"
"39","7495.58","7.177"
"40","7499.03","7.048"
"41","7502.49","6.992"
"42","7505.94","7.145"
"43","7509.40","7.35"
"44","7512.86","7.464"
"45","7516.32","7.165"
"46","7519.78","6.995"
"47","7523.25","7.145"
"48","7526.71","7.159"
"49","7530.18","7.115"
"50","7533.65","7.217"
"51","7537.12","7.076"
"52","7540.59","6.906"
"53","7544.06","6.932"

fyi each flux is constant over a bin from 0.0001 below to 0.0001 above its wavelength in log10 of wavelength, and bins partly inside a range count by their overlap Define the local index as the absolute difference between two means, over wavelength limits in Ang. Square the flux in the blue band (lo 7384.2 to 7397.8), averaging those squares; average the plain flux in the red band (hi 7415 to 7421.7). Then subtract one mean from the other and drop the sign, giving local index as 45.9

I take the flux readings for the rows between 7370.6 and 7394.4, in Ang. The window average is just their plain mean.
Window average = 7.26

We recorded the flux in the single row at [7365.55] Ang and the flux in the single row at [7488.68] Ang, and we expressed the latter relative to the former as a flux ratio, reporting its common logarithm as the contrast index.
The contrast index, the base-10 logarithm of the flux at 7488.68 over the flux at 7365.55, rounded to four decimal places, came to -0.0031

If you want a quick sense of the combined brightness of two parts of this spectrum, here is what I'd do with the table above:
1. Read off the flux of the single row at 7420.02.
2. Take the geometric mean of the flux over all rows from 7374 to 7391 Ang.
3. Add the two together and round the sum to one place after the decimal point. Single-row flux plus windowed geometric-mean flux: 14.4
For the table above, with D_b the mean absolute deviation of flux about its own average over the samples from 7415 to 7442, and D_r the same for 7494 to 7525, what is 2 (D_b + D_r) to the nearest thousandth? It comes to 0.434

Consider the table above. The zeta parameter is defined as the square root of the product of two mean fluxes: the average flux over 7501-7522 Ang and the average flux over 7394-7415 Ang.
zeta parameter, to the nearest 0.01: 7.20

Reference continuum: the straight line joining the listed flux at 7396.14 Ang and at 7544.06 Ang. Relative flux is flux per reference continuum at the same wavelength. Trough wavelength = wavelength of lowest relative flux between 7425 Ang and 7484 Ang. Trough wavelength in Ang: 7426.86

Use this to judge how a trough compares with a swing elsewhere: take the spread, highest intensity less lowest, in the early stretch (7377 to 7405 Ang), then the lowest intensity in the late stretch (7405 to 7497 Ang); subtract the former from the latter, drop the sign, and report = 6.70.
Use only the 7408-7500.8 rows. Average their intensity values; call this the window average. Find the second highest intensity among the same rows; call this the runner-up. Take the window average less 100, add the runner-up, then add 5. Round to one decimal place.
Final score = -80.4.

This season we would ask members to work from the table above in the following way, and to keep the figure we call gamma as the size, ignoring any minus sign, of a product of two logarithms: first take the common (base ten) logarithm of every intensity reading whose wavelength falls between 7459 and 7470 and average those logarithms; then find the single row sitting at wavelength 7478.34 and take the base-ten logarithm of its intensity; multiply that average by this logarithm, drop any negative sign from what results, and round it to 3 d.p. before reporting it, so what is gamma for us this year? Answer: 0.733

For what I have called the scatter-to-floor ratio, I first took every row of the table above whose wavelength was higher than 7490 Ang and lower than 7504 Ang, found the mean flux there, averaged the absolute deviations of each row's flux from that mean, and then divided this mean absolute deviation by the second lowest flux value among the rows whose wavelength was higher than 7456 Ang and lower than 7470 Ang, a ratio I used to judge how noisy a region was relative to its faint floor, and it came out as 0.011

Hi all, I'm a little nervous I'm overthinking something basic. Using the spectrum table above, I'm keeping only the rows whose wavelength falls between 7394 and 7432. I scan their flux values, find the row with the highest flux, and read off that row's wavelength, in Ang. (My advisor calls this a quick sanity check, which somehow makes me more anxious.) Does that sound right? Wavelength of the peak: 7402.96 Ang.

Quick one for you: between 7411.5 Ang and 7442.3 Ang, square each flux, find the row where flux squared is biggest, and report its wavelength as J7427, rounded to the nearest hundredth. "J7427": 7440.55 Ang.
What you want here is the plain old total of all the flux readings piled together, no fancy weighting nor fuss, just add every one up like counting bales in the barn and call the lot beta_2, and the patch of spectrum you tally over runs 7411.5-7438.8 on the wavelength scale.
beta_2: 56.8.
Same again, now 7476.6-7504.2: 57.1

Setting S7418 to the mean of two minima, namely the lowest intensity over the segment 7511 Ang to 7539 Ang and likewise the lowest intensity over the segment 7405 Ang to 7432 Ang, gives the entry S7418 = 6.97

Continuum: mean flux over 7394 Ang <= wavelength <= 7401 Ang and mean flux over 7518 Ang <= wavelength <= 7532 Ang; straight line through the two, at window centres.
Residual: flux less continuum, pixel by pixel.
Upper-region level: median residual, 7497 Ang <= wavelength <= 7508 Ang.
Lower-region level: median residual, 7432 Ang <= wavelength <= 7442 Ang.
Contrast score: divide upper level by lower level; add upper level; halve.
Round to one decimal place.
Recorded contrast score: -0.3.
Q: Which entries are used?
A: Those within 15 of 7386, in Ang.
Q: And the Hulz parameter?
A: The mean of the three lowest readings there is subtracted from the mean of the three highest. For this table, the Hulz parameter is 0.20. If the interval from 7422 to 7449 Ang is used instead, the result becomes 0.35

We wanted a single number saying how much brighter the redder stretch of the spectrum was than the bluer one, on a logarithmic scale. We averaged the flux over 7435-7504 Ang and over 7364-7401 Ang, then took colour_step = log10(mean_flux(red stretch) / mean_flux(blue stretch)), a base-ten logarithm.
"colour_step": -0.0032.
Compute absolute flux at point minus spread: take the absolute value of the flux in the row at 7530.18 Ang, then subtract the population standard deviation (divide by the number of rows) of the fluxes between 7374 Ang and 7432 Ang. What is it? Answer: 7.00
